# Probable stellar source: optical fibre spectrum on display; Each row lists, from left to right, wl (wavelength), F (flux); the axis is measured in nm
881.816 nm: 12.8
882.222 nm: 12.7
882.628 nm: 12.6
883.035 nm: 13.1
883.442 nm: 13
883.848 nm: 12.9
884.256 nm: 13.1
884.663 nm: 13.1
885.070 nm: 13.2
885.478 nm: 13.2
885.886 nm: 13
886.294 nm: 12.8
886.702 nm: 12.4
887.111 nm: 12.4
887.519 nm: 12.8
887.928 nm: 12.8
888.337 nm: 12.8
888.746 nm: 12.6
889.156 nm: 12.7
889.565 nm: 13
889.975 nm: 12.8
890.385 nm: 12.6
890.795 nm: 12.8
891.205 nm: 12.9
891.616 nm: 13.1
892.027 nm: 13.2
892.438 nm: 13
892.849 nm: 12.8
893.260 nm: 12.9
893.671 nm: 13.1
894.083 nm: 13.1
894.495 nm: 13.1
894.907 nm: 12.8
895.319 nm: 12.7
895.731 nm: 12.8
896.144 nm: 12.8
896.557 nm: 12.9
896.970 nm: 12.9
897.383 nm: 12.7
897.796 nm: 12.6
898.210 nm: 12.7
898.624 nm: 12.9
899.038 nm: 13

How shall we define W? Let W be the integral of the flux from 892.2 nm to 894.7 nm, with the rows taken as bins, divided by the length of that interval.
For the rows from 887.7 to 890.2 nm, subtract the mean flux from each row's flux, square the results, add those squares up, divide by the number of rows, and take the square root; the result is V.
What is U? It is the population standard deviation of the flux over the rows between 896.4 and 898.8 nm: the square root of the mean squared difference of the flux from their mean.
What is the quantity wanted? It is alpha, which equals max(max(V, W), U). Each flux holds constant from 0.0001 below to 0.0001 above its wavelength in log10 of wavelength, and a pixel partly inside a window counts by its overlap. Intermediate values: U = 0.121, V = 0.12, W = 13.0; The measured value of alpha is 13.0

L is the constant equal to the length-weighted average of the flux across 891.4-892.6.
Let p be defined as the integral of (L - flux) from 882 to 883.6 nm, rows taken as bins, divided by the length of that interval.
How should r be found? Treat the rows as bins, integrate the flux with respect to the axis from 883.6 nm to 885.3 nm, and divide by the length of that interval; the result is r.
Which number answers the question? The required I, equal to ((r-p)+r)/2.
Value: 13.0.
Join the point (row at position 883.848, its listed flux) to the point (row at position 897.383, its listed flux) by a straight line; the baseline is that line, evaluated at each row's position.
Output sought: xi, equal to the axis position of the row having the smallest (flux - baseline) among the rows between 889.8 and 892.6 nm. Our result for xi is 890.385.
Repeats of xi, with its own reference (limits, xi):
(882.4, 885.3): 882.628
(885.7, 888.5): 886.702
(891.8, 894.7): 892.849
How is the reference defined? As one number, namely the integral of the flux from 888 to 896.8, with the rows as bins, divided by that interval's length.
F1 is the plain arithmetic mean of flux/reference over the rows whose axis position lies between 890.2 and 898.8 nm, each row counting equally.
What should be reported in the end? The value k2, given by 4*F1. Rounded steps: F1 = 1.00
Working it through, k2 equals 4.00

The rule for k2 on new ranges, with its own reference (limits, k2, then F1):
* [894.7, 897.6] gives 3.98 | 0.99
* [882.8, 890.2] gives 4.00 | 1.00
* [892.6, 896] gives 4.01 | 1.00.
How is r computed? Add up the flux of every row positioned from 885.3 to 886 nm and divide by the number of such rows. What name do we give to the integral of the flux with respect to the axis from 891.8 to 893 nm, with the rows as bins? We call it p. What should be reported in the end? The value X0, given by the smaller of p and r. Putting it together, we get 13.1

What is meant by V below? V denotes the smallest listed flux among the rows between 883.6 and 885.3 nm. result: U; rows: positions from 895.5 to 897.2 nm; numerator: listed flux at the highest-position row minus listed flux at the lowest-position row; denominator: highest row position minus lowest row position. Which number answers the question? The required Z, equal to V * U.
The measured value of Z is 1.04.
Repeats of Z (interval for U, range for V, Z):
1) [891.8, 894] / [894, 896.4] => -0.77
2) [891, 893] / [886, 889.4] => -0.75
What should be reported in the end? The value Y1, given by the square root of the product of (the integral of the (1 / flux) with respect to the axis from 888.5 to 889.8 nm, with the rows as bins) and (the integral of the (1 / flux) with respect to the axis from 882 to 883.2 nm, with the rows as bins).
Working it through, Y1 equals 0.098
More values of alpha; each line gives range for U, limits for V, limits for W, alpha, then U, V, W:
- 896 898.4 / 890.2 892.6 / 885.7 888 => 12.7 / 0.111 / 0.20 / 12.7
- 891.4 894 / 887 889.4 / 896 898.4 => 12.8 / 0.134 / 0.15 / 12.8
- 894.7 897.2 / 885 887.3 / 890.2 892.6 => 12.9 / 0.069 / 0.33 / 12.9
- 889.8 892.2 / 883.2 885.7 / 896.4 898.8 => 12.8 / 0.200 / 0.11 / 12.8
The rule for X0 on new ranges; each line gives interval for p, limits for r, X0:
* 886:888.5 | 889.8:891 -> 12.7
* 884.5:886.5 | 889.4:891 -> 12.8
